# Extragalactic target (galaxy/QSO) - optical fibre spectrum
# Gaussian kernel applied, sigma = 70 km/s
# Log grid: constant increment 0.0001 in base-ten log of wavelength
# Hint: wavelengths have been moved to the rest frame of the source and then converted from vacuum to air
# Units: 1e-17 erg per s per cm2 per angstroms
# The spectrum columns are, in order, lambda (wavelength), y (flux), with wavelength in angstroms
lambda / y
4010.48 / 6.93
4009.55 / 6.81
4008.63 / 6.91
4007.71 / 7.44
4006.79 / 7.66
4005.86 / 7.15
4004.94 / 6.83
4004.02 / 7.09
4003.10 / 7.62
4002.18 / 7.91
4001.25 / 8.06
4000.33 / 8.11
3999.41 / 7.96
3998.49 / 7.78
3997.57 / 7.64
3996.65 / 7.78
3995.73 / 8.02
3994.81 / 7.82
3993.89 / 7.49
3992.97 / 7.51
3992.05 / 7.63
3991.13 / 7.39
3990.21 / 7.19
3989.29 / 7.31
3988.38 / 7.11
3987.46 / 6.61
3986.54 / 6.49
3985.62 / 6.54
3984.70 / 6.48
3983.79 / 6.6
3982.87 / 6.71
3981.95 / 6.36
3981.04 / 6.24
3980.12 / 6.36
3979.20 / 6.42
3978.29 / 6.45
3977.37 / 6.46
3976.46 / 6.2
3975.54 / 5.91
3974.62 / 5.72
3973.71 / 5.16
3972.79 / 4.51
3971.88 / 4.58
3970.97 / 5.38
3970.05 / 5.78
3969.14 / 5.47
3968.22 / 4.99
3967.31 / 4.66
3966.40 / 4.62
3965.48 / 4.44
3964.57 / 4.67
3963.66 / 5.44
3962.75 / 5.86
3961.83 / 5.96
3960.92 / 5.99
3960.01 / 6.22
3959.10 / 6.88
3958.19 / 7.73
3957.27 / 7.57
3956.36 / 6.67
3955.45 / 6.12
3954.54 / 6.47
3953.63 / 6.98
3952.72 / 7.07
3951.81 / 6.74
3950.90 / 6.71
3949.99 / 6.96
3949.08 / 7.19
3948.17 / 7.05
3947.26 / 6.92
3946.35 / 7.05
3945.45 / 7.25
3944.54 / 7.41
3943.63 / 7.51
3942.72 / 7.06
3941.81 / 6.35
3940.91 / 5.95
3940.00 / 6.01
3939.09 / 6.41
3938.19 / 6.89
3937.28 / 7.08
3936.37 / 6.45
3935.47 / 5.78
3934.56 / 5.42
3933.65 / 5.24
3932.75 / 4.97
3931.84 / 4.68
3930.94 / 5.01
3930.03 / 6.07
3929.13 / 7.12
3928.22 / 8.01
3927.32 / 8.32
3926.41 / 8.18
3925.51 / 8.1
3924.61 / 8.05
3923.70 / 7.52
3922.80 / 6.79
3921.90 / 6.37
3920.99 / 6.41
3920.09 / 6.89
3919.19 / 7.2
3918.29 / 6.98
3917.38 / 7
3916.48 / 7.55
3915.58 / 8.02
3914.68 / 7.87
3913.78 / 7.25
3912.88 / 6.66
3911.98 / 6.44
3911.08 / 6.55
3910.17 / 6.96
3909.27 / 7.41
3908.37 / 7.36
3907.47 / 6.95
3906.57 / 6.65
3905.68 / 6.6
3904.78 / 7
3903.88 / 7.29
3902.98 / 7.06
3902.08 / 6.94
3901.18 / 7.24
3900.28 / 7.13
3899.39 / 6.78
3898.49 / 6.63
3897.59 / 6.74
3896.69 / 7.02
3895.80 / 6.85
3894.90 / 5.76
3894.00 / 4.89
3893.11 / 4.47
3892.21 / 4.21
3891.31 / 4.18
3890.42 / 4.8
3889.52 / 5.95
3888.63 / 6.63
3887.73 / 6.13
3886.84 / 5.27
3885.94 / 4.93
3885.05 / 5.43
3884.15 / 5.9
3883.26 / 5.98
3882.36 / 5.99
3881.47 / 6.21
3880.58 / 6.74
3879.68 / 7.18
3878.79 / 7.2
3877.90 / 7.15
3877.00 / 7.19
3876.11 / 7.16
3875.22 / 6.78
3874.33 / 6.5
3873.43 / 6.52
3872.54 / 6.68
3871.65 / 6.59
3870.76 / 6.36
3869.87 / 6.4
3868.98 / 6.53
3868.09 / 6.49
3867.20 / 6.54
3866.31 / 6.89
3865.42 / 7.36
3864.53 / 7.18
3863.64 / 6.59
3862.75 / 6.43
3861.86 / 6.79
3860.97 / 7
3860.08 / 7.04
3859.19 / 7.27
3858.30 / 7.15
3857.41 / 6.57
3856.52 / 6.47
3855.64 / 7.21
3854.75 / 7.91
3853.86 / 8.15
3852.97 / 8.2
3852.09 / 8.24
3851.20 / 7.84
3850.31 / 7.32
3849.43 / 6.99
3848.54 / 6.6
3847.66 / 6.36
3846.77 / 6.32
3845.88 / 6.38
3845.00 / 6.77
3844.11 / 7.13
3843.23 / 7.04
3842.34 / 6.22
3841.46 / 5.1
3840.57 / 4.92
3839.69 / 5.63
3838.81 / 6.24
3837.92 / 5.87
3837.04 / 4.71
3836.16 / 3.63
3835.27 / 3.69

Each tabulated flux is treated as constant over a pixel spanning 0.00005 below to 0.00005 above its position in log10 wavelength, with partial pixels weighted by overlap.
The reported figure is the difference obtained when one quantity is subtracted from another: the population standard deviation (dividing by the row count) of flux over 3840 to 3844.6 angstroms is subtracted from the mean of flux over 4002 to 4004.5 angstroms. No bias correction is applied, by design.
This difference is 6.6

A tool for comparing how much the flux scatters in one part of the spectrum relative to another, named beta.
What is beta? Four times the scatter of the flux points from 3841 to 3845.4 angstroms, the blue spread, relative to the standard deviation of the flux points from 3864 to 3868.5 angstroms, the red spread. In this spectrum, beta 9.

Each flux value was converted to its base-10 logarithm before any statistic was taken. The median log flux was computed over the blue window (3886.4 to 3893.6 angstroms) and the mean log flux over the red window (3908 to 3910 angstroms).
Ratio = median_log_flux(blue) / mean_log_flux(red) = 0.81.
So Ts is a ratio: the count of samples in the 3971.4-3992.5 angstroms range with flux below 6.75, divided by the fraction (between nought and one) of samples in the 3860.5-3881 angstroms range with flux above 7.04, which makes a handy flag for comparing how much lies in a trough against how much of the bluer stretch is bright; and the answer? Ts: 59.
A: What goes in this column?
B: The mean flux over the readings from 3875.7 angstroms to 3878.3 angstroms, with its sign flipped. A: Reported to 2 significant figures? -7.2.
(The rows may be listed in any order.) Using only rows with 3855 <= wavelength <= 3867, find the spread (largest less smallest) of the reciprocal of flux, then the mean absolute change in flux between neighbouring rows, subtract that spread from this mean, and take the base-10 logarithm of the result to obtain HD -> -0.53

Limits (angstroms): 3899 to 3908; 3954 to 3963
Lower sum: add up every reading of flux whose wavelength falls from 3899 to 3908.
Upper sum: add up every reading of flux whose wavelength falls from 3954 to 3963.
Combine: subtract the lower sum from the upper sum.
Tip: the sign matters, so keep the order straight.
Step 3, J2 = -4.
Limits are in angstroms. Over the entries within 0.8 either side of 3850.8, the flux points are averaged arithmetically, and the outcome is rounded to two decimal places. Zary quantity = 7.58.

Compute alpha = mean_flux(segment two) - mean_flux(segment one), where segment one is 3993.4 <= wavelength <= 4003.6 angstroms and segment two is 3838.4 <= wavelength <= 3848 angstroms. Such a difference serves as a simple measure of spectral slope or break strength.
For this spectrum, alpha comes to -1.6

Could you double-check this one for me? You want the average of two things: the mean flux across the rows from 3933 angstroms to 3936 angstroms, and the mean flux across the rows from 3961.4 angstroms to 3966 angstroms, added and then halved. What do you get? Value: 5.4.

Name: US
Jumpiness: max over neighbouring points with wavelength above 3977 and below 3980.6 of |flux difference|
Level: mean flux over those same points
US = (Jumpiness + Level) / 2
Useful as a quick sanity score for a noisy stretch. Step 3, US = 3.24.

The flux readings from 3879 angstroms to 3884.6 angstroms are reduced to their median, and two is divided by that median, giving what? 0.328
